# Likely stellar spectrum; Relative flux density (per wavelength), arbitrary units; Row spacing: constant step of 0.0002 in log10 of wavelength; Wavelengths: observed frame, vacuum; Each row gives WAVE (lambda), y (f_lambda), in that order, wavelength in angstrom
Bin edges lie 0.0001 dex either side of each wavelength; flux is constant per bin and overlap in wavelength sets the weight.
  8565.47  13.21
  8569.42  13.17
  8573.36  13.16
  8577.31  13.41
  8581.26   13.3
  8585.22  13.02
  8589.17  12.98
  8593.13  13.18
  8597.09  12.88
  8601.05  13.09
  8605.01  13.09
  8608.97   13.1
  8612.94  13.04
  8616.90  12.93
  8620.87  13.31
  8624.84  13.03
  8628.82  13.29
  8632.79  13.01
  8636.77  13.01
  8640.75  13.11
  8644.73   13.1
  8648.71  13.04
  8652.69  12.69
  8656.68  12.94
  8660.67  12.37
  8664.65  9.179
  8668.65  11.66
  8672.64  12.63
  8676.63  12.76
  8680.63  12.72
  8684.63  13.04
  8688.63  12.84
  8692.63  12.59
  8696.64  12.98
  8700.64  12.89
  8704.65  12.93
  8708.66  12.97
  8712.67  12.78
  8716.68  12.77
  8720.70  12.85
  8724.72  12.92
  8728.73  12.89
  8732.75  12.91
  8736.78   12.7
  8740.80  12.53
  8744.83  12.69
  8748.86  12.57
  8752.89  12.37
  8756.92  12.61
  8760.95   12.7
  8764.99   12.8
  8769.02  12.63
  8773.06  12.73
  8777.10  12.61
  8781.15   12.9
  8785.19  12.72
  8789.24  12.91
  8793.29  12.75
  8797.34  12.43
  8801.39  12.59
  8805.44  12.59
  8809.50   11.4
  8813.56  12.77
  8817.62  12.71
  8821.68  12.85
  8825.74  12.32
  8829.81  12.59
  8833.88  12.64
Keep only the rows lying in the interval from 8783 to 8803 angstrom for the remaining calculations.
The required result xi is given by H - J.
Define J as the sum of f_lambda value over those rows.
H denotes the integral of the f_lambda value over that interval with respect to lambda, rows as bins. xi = 190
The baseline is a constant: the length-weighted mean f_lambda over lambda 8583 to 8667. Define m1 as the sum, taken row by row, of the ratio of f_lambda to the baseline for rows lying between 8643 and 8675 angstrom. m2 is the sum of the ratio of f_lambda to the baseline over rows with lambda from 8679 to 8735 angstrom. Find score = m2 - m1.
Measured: 6.4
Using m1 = 7.6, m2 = 14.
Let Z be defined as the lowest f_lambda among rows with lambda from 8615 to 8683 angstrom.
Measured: 9.179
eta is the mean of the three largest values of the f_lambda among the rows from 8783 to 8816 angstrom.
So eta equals 12.8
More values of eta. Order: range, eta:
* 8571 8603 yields 13.3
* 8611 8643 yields 13.2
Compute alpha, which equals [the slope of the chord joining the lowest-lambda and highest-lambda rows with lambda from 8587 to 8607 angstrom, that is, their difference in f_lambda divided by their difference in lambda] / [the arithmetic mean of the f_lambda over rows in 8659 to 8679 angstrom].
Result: 0.0006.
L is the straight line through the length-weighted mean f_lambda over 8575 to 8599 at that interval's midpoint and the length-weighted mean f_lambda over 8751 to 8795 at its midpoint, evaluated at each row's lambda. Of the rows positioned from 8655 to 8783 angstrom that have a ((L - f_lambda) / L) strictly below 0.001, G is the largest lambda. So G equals 8781.15 angstrom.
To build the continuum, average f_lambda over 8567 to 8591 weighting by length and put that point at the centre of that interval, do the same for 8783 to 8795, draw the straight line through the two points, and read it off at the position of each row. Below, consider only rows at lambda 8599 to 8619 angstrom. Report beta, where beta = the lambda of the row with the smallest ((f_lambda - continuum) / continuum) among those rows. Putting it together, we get 8616.90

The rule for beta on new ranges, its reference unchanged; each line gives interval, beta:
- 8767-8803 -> 8797.34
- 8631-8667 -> 8664.65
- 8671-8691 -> 8672.64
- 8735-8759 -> 8752.89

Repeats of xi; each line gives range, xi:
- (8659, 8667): 64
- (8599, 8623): 236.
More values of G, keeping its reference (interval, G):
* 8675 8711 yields 8708.66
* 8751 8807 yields 8793.29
